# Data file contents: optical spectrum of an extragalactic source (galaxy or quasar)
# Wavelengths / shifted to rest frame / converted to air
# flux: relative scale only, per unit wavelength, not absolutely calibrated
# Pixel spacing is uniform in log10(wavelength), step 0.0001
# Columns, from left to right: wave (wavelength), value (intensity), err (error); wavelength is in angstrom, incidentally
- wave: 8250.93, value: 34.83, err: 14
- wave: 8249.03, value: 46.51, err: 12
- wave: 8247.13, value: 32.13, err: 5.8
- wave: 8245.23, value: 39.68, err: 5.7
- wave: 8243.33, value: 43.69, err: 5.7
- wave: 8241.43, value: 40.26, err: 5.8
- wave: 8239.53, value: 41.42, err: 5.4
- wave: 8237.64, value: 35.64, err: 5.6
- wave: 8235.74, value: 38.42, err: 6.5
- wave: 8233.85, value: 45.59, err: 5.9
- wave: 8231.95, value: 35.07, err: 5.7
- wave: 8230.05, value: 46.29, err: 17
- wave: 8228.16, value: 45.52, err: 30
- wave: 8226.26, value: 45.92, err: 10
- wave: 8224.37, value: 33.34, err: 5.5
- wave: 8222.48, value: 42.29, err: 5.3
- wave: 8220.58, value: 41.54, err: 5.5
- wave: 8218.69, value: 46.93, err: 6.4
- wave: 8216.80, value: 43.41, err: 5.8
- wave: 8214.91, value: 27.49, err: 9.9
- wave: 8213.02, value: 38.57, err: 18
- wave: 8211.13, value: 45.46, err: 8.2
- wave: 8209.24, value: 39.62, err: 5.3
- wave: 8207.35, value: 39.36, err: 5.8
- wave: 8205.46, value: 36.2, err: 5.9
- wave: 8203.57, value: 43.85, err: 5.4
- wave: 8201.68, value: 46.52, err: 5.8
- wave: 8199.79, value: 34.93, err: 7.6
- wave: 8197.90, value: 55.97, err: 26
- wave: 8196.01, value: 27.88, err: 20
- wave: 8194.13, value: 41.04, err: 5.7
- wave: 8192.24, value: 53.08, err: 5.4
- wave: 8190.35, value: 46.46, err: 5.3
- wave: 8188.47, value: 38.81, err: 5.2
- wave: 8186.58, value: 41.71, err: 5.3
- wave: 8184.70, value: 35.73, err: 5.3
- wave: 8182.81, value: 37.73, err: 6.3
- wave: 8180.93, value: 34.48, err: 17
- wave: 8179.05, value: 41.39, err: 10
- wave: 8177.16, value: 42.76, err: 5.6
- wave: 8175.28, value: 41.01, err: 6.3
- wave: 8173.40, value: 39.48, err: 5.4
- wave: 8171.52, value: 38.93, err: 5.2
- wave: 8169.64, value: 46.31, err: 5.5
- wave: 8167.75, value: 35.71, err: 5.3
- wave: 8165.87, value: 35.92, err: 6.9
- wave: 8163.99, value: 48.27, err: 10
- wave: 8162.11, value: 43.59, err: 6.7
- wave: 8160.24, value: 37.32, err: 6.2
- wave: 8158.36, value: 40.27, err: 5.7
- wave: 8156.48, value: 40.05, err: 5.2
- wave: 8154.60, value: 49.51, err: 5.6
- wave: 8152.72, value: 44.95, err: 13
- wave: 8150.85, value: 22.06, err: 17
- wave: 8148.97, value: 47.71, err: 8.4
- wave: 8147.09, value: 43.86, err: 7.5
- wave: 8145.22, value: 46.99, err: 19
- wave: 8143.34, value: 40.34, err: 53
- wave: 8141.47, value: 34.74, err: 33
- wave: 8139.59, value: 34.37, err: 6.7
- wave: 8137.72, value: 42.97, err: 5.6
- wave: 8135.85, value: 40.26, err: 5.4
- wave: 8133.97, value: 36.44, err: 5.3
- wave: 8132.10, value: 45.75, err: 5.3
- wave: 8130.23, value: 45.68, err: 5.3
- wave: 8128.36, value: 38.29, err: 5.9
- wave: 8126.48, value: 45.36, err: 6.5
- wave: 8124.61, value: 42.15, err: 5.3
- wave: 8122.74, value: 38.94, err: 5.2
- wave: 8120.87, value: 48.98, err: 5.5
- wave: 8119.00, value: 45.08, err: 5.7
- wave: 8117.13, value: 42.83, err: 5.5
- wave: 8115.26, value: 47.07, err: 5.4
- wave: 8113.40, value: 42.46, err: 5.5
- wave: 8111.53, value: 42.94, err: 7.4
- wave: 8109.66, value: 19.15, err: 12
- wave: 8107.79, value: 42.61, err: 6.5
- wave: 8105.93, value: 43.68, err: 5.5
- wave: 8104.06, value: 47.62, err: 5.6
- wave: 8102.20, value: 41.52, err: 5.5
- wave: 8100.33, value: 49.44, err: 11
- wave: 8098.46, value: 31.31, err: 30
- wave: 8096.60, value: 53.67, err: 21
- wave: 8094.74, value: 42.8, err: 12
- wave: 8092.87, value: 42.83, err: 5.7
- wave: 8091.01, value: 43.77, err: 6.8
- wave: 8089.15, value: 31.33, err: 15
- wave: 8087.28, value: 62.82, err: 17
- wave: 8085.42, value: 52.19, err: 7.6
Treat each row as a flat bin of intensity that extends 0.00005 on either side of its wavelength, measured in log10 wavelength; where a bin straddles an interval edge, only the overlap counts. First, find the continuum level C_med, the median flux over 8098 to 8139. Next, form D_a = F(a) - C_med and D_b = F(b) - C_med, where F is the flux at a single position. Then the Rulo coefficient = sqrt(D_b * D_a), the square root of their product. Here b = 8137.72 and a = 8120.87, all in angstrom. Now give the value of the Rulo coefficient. 1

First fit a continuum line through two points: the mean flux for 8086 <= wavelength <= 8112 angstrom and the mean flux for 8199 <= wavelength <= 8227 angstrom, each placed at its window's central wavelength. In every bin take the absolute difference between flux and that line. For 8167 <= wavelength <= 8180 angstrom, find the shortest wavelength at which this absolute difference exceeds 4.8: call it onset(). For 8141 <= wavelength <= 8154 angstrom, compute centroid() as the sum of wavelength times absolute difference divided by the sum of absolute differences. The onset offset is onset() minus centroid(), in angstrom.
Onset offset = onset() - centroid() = 19.6 angstrom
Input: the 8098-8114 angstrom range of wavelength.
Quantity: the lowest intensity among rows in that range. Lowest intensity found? 19.15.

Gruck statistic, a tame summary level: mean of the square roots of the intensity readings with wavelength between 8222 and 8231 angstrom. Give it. 6.52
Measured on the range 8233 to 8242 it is 6.34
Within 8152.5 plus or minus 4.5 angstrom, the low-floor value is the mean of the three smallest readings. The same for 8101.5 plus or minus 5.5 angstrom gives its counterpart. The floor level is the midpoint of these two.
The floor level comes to 37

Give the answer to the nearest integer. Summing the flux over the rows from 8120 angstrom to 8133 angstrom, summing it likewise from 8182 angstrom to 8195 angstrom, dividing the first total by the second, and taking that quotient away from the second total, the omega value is 294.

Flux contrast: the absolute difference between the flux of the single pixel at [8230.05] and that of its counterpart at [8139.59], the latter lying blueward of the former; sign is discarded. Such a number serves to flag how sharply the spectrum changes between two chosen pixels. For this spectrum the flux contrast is 12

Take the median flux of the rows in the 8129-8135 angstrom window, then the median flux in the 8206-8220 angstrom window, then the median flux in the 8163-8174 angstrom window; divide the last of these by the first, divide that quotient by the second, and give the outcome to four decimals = 0.0217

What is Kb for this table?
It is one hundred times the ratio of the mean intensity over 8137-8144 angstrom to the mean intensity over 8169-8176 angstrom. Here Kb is 92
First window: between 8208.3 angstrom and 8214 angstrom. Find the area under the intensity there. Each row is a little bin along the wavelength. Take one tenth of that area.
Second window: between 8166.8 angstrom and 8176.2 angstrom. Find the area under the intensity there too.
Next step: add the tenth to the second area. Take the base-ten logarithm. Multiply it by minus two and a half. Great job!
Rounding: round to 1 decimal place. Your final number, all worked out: -6.5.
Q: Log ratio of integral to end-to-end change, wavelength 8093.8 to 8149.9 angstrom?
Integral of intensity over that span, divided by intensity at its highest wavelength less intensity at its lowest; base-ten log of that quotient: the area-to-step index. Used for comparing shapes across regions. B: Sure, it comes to 2.7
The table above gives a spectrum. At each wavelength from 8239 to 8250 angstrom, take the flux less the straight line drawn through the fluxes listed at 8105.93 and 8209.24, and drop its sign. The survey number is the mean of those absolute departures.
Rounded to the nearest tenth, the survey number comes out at 4.4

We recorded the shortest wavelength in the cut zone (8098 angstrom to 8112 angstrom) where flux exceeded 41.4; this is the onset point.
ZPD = 8100.33 angstrom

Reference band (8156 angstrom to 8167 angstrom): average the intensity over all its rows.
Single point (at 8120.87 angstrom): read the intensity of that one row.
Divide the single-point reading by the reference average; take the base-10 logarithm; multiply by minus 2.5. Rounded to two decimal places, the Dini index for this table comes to -0.20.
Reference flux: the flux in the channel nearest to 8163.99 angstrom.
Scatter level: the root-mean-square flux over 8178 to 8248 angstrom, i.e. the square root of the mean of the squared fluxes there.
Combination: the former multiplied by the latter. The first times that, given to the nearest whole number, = 1982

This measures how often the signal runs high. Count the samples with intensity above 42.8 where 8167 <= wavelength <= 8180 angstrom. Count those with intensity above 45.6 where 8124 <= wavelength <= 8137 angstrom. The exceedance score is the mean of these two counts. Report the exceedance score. 1.5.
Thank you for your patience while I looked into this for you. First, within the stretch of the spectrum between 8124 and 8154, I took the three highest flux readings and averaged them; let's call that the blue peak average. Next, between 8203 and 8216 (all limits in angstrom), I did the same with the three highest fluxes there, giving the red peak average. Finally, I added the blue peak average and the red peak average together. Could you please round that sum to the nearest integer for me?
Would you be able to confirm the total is 90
